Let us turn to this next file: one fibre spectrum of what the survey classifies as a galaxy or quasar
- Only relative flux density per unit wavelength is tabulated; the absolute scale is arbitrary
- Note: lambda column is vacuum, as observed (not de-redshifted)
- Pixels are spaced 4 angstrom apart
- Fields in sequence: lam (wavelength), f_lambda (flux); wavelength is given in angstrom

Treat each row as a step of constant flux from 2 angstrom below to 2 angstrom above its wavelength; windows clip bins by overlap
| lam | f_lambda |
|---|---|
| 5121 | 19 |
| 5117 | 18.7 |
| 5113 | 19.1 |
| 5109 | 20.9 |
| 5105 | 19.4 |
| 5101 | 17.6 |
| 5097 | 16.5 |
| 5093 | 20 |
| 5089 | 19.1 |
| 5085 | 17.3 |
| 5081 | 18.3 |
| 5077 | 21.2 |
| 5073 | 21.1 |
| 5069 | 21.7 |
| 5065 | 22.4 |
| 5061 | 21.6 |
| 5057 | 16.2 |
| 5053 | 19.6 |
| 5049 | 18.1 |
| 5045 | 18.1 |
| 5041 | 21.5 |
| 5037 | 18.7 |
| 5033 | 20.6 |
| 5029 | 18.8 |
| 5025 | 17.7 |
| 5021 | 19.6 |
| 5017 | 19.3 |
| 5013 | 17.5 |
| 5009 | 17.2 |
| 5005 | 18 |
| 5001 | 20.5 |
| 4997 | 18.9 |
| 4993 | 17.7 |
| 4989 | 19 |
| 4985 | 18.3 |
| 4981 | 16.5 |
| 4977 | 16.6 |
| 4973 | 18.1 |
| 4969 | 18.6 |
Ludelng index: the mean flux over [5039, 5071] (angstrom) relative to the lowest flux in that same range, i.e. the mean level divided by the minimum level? 1.23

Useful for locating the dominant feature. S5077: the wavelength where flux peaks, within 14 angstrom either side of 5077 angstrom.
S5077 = 5065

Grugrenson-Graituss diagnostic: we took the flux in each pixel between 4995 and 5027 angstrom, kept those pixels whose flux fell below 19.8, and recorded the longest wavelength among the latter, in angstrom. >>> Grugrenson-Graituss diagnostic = 5025 angstrom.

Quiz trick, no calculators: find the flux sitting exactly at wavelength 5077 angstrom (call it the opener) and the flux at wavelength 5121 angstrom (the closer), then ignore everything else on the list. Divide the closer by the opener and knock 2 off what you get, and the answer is -1.10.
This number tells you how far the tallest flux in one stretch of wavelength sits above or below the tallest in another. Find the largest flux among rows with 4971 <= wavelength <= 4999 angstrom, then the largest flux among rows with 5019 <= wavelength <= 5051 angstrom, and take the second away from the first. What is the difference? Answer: -2.5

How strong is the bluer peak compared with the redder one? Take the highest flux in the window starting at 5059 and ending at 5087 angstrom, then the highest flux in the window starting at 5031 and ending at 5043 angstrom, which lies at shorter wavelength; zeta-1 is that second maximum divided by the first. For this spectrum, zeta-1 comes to 0.96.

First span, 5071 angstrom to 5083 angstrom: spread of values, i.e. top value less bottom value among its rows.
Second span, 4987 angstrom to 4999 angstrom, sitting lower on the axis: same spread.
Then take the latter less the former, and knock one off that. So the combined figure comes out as -2.6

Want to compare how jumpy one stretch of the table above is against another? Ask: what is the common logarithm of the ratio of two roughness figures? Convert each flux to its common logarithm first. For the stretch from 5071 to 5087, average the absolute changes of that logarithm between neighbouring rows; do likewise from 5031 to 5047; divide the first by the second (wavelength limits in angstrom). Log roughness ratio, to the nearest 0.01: -0.29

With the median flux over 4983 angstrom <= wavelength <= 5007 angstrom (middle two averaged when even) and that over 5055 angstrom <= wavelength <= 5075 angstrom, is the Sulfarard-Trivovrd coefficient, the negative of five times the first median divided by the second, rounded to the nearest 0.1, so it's -4.3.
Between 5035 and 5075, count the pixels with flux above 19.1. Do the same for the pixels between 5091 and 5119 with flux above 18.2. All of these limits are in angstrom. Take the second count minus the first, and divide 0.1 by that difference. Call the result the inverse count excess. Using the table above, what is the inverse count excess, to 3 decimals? -0.100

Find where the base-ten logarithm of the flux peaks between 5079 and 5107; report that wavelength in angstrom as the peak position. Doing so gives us 5093 angstrom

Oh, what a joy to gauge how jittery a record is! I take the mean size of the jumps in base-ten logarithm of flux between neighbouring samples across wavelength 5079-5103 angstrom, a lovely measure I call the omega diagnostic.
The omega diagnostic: 0.040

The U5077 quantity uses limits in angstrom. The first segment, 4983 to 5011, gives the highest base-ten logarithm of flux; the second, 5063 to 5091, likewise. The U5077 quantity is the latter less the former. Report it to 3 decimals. 0.038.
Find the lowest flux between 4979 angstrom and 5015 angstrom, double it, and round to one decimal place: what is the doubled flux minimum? 33.0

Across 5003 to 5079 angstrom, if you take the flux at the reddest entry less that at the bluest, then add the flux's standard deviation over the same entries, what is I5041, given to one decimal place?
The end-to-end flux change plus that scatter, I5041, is 5.0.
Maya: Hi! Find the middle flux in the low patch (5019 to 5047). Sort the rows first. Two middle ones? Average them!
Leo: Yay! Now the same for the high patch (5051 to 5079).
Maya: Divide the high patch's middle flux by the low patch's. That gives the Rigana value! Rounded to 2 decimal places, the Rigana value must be 1.13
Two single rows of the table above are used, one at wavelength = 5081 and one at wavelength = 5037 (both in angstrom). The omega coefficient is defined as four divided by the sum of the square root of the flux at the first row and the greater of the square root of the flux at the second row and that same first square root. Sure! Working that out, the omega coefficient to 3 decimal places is 0.465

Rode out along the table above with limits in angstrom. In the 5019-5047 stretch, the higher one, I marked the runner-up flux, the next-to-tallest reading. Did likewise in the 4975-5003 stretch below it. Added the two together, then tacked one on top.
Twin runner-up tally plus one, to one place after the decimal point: 40.6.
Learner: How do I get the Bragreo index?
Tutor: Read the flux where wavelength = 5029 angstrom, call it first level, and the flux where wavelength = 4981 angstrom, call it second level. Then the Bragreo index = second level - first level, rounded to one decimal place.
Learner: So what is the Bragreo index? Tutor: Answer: -2.3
